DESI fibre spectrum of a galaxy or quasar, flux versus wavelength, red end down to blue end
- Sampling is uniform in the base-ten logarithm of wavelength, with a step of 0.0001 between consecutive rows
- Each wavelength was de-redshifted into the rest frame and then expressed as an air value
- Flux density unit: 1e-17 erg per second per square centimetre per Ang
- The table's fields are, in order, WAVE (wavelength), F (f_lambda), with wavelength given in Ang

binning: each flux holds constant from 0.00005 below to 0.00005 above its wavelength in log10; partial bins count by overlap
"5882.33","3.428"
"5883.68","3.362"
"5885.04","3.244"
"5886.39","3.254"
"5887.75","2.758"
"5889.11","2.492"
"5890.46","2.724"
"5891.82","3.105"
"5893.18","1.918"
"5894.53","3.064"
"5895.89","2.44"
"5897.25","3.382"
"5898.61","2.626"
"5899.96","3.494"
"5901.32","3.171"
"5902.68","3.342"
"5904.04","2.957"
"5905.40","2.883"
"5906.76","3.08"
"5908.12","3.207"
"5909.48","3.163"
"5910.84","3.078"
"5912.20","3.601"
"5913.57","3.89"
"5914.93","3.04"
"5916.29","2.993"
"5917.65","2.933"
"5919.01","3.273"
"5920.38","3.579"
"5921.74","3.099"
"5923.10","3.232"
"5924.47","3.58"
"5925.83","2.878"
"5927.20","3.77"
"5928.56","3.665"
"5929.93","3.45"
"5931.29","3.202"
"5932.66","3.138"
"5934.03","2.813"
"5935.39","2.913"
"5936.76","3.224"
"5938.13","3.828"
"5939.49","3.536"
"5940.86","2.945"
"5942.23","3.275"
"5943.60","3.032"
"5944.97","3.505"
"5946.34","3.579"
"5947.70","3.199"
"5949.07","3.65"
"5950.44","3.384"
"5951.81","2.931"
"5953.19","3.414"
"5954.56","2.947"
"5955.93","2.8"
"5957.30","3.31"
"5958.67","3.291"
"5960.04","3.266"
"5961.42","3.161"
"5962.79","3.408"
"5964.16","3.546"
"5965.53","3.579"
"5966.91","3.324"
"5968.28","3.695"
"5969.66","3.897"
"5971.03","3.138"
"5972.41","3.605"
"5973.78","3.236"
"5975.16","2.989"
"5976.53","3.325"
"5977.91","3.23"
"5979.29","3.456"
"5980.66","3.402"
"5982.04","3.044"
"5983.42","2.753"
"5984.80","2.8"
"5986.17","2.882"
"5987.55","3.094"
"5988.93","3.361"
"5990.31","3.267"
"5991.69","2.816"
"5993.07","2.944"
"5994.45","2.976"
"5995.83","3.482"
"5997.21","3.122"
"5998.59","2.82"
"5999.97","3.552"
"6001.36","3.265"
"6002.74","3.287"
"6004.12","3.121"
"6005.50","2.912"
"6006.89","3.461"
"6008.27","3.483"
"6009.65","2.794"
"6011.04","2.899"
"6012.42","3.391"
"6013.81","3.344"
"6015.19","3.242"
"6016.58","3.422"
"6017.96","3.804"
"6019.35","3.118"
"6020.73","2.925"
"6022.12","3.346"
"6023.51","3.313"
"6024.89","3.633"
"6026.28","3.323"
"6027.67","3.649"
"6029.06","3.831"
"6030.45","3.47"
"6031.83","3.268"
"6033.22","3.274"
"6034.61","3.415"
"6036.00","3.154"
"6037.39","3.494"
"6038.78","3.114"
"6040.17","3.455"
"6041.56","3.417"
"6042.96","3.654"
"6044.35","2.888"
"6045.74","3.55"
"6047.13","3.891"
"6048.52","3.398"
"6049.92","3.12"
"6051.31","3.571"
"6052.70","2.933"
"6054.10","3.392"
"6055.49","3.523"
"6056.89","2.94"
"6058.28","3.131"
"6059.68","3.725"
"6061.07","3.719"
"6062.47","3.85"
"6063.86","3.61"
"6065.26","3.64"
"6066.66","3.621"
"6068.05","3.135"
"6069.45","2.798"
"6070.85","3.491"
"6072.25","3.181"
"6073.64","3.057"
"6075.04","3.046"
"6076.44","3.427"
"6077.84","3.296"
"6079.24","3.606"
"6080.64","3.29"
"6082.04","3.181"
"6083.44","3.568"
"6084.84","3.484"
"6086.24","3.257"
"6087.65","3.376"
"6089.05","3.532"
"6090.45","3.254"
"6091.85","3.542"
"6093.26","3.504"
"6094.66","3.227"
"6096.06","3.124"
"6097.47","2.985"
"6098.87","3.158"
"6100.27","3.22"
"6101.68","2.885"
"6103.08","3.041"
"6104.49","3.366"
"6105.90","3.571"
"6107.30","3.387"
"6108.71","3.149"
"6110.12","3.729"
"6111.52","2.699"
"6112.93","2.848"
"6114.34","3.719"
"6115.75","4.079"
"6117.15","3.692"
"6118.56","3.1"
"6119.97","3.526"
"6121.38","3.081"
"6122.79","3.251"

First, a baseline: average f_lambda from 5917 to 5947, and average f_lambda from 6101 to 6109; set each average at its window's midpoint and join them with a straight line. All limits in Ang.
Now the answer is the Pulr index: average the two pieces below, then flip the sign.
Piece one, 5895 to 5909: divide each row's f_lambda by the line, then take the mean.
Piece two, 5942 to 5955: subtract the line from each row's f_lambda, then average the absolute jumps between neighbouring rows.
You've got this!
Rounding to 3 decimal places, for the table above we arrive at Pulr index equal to -0.646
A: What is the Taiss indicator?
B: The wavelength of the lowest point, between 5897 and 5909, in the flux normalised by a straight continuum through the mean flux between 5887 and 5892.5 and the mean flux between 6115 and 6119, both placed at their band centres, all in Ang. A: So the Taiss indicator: 5898.61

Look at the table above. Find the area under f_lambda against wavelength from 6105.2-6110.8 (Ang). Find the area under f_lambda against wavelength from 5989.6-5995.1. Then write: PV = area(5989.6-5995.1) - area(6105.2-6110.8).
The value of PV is -2.9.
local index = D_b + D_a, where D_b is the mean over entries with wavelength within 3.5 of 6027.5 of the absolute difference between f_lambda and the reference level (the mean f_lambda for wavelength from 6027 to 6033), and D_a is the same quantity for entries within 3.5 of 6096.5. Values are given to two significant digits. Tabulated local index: 0.51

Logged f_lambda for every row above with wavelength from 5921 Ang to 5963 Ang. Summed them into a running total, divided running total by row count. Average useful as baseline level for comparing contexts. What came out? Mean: 3.27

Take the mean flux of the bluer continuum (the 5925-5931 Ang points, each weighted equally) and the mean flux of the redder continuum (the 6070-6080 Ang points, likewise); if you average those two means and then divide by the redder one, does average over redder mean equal 1.02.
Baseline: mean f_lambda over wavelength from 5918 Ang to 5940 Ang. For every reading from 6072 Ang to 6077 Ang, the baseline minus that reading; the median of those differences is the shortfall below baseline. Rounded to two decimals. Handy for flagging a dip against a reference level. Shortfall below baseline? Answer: 0.20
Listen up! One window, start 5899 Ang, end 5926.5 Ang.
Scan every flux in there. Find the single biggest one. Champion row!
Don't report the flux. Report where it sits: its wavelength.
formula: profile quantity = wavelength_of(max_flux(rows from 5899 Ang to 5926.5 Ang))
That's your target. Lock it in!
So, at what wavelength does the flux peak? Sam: 5913.57 Ang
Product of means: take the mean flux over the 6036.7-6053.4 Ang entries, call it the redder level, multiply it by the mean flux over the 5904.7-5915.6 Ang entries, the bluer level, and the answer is 10.9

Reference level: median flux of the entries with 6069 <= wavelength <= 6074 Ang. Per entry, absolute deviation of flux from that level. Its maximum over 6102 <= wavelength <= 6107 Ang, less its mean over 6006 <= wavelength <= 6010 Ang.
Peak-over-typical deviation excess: 0.11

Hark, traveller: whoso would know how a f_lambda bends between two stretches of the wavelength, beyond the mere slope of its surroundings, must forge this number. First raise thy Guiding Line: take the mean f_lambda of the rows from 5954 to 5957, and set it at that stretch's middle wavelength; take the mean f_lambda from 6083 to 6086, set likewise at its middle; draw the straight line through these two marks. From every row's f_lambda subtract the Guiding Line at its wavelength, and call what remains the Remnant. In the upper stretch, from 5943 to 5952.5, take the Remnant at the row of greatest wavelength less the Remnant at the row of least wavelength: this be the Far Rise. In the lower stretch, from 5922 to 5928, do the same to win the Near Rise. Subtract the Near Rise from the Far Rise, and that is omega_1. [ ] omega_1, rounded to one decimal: -0.7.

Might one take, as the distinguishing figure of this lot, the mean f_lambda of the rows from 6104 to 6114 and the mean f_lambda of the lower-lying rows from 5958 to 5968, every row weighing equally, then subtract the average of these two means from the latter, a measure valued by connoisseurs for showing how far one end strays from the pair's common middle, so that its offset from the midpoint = 0.059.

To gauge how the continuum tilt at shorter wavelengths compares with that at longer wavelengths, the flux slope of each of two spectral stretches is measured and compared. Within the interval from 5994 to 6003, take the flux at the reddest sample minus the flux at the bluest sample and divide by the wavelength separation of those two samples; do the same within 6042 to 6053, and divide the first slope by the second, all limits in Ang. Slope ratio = -1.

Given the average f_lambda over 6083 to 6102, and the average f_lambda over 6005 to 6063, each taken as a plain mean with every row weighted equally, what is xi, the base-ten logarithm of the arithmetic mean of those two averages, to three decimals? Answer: 0.522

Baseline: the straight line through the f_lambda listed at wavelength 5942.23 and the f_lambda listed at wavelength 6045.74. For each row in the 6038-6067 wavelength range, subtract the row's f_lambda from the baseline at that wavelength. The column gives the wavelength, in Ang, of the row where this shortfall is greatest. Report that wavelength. 6044.35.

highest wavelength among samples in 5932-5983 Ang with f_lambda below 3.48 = 5982.04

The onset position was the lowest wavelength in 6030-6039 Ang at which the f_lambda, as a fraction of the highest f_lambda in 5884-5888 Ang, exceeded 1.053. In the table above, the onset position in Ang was 6030.45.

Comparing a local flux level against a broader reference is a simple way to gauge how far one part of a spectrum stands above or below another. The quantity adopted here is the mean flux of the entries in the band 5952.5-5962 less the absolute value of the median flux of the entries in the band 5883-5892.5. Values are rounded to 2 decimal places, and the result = 0.06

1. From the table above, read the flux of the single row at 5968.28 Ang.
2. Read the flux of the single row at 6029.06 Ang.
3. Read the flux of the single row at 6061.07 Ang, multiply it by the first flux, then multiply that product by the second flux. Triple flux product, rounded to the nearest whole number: 53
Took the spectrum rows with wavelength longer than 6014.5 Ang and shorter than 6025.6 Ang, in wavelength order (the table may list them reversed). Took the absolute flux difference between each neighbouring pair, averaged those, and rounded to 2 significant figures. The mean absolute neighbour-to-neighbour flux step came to 0.32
